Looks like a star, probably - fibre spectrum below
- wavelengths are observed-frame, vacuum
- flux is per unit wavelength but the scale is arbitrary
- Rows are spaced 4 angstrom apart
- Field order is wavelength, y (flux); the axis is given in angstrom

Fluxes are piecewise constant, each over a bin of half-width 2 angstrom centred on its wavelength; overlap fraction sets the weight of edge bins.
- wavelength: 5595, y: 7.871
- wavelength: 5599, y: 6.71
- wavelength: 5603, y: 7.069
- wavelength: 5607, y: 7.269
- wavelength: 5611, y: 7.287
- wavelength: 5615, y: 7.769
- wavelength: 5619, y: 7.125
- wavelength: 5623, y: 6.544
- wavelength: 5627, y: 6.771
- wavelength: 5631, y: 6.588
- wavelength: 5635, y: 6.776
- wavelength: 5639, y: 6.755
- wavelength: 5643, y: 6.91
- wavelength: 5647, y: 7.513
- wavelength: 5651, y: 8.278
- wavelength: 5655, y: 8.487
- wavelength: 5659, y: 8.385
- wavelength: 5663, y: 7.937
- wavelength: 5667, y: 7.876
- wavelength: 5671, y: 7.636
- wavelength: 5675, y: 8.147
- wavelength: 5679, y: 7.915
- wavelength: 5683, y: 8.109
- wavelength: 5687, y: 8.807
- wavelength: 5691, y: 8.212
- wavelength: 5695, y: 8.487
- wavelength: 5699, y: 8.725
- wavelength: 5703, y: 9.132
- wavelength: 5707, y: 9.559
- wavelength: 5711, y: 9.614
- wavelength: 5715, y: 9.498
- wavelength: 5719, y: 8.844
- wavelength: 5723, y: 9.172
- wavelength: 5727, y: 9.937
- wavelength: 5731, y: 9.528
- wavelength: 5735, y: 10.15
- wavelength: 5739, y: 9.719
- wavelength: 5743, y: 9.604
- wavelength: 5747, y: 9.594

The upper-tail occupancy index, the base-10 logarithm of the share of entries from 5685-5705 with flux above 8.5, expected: -0.22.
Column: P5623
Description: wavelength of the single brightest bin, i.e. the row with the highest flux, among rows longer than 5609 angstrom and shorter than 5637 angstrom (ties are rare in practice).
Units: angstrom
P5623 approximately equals 5615 angstrom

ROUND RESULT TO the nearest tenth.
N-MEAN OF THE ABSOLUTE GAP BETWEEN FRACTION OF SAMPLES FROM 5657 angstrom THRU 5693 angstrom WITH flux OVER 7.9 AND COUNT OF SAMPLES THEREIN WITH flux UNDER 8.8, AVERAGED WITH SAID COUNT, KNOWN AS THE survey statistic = 7.6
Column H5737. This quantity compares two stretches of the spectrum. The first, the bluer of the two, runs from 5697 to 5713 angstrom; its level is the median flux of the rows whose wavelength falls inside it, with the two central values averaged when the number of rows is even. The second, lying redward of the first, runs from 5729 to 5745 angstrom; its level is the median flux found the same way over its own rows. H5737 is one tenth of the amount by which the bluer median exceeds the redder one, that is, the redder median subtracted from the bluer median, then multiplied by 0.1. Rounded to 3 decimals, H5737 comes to -0.032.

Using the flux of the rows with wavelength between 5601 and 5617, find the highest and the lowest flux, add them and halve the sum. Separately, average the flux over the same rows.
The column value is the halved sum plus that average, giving 14.8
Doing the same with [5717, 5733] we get 18.8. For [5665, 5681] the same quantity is 15.8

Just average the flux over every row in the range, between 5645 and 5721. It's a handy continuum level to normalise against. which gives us 8.5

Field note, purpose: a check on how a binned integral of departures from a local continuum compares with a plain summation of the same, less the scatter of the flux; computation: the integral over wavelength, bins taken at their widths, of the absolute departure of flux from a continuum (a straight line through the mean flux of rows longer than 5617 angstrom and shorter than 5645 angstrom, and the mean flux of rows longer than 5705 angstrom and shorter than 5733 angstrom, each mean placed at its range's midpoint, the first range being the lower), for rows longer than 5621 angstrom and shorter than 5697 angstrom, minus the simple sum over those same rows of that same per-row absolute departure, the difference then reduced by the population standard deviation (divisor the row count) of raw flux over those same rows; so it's 17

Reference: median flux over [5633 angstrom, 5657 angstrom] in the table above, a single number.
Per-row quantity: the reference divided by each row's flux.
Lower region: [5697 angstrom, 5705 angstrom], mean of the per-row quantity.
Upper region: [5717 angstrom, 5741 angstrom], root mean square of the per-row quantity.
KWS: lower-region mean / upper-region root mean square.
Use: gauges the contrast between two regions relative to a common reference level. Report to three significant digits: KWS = 1.07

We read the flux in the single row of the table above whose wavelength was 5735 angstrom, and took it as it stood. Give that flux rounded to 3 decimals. 10.150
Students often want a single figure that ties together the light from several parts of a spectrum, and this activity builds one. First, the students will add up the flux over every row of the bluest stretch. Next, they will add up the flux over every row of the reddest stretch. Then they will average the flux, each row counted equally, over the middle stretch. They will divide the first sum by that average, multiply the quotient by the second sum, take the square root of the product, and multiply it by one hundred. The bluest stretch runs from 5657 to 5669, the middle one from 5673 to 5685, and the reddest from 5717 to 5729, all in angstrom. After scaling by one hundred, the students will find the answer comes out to 916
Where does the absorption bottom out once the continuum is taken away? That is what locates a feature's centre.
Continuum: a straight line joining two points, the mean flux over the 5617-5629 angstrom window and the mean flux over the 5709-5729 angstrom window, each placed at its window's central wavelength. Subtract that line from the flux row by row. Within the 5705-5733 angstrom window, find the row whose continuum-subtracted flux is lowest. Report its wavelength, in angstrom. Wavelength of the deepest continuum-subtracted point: 5719 angstrom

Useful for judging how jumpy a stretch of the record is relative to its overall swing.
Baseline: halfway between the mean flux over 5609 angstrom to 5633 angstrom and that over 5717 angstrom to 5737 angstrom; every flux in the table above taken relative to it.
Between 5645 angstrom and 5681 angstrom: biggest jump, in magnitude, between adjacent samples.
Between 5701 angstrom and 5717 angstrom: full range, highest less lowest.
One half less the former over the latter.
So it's -1.1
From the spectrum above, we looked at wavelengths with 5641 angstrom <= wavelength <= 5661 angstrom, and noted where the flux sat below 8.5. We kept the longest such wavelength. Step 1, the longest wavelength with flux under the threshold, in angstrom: 5659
